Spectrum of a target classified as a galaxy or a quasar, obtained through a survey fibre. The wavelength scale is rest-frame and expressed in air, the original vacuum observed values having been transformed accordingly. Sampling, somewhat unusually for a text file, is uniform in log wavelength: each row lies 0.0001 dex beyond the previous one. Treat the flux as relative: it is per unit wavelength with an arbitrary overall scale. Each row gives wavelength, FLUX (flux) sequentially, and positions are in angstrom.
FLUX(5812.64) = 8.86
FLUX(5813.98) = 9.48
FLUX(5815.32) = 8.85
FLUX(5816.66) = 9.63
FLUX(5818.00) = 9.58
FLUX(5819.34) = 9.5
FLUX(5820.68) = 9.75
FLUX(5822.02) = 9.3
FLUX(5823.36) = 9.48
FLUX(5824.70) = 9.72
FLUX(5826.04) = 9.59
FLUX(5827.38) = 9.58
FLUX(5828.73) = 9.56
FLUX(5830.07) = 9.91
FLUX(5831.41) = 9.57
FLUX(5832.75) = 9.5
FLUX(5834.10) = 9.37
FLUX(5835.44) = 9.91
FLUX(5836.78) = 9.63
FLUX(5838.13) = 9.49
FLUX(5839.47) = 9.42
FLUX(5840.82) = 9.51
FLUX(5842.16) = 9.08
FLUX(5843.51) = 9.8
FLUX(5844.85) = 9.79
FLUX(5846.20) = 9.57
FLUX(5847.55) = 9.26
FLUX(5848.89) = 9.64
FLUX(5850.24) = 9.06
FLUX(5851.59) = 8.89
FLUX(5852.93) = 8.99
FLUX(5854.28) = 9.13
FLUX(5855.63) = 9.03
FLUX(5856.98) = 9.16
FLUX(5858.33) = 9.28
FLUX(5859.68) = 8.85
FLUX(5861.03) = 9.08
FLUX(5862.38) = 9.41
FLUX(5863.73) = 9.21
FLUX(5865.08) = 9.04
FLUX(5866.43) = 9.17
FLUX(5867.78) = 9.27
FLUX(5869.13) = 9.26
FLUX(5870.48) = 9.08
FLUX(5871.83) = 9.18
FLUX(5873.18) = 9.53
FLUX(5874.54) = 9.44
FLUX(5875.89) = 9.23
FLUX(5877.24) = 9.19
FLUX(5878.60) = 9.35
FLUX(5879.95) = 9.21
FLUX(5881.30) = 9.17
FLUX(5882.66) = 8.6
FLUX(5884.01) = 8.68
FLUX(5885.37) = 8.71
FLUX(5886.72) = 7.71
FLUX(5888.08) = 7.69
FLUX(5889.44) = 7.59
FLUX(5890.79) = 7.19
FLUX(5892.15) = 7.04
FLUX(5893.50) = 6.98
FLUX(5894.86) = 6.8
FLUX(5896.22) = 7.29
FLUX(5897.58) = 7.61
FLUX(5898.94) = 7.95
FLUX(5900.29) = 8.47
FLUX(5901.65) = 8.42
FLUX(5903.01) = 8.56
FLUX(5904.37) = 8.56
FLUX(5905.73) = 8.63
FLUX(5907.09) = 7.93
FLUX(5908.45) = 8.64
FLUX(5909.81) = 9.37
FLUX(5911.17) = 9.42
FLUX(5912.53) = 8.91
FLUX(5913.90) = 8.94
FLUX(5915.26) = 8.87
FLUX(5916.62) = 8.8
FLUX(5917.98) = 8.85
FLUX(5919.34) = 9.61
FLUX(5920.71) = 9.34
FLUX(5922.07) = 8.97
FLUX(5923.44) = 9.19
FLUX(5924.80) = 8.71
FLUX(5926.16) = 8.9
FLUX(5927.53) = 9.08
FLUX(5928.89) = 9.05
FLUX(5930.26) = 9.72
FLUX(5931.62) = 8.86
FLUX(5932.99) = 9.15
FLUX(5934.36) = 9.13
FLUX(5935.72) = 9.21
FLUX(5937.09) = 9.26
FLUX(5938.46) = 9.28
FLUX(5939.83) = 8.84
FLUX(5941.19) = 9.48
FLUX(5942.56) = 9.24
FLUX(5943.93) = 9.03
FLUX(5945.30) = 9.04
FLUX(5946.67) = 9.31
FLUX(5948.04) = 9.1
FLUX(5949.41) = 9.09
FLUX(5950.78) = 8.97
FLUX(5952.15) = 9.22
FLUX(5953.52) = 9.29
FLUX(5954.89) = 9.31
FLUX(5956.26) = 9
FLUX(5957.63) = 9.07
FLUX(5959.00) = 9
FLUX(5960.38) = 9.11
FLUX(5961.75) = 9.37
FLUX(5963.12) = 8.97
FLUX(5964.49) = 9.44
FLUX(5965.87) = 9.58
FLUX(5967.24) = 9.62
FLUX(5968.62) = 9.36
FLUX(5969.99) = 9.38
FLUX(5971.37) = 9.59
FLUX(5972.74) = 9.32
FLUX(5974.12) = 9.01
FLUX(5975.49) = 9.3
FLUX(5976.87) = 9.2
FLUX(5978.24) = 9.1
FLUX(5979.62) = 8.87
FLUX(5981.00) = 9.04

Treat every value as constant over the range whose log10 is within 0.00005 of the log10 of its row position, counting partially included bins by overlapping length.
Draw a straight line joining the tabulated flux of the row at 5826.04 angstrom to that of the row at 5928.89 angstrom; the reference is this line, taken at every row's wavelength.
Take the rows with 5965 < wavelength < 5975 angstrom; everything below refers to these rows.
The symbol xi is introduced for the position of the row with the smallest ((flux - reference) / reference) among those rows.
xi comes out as 5974.12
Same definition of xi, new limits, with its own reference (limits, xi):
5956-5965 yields 5956.26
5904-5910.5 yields 5907.09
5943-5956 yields 5950.78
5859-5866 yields 5859.68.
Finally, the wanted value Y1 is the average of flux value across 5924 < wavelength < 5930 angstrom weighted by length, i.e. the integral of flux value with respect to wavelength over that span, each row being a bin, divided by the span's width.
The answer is 9.00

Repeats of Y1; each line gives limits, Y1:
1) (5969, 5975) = 9.33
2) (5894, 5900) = 7.47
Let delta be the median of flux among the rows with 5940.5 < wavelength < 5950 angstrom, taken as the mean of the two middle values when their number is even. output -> 9.1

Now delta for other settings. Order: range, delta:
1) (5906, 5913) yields 8.9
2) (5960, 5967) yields 9.4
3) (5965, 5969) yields 9.6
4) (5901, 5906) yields 8.6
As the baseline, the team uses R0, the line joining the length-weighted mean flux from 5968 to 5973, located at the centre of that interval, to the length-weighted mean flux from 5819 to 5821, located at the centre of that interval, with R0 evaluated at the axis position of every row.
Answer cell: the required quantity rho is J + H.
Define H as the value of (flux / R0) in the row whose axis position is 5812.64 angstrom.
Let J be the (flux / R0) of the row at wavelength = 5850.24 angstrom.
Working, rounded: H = 0.92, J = 0.95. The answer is 1.86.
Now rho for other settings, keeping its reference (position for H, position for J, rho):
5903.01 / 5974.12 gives 1.86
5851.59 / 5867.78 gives 1.90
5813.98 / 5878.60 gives 1.96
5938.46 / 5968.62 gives 1.97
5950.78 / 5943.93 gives 1.90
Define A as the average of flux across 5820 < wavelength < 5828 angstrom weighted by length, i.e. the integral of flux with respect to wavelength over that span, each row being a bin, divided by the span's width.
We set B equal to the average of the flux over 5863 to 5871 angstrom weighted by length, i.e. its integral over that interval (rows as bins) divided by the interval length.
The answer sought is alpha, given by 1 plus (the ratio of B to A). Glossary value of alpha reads 1.96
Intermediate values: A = 9.58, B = 9.18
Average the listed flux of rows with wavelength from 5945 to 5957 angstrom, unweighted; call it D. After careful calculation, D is 9.1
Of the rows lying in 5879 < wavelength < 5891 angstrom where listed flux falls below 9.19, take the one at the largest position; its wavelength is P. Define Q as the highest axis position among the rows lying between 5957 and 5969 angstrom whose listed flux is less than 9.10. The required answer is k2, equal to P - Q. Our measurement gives -72.3 angstrom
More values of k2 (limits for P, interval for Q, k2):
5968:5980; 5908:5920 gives 61.6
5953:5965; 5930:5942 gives 23.3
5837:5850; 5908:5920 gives -75.8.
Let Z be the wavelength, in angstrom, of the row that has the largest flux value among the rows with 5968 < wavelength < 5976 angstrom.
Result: 5971.37 angstrom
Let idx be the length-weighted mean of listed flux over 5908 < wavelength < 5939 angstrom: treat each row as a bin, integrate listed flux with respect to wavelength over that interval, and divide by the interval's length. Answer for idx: 9.10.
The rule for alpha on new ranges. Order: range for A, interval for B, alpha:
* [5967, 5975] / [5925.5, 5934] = 1.97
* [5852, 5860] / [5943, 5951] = 2.00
